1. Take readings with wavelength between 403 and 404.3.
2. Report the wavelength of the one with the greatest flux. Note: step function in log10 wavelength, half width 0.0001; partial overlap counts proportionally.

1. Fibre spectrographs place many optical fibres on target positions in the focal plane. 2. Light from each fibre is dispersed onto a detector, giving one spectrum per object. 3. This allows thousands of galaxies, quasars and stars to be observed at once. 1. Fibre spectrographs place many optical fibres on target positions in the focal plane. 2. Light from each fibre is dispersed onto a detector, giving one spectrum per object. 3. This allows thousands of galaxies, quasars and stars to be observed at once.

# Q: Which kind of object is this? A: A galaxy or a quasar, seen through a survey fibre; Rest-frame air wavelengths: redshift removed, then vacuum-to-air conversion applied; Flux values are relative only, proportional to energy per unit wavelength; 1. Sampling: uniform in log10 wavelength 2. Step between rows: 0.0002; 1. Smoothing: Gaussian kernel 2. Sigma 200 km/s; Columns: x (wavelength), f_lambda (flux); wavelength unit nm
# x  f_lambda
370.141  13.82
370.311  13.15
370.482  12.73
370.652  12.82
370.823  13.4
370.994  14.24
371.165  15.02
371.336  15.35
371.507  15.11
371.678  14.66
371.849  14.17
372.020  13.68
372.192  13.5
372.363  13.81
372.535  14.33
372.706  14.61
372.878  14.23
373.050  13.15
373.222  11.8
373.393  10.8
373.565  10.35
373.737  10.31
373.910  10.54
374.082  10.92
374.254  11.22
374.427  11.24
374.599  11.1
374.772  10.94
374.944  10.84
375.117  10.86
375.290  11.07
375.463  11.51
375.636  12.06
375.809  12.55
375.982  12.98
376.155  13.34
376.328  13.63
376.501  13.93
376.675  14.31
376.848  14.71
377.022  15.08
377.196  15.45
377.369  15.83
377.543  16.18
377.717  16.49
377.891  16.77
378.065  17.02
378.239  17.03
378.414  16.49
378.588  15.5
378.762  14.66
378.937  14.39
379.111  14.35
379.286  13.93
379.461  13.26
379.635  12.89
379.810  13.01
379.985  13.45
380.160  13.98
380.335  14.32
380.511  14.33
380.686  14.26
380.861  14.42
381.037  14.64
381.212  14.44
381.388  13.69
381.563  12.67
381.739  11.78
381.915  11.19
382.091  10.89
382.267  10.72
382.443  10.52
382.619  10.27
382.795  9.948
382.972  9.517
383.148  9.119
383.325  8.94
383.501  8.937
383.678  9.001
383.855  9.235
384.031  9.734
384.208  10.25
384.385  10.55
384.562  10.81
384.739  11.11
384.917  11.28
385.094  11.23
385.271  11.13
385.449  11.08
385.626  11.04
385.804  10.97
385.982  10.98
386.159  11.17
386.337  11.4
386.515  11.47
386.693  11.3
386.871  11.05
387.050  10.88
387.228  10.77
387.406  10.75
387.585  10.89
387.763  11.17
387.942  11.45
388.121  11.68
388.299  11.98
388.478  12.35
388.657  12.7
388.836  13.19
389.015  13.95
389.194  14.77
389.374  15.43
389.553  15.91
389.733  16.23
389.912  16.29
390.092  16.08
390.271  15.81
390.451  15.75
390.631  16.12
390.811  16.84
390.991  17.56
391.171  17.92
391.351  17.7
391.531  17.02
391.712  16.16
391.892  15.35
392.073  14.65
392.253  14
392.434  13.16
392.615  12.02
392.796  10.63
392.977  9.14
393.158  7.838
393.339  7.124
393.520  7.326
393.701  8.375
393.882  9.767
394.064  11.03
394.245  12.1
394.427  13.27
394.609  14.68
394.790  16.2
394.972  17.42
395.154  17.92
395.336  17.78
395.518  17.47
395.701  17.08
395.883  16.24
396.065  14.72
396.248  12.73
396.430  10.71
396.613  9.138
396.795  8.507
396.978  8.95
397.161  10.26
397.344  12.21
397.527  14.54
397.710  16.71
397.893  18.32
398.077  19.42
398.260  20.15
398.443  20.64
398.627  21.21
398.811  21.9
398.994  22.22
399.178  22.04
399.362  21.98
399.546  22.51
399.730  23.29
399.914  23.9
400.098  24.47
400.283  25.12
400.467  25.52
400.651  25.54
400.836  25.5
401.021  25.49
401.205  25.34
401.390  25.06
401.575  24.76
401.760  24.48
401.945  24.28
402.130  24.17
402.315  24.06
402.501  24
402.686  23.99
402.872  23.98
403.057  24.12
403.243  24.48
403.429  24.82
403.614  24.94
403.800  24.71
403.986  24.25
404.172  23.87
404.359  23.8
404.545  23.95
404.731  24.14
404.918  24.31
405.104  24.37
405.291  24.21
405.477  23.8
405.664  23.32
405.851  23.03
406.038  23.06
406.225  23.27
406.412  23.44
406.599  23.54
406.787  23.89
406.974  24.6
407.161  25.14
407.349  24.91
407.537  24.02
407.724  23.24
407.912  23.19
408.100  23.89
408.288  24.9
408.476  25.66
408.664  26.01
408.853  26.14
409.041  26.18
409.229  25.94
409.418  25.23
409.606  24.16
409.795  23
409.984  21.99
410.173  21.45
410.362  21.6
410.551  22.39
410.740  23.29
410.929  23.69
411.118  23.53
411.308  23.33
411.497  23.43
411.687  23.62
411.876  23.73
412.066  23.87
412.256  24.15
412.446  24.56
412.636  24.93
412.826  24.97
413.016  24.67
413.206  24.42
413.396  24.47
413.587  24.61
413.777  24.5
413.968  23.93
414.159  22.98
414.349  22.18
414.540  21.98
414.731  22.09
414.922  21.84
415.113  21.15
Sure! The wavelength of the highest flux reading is 403.614 nm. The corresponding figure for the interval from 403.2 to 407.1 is 403.614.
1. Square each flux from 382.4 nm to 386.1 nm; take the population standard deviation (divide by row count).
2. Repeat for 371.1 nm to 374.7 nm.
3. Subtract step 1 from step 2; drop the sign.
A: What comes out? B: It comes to 28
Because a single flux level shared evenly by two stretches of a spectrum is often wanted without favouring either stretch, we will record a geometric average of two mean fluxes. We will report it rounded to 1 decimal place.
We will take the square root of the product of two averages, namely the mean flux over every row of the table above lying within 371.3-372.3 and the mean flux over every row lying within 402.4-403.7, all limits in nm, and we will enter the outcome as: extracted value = 18.7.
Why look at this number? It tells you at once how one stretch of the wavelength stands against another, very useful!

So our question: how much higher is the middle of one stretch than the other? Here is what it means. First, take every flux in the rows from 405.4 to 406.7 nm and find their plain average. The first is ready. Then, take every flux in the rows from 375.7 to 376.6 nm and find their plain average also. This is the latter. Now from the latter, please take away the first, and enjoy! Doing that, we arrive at -10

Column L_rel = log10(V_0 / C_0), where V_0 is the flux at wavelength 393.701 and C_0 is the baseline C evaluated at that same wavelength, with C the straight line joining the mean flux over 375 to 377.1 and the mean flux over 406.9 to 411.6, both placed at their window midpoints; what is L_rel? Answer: -0.35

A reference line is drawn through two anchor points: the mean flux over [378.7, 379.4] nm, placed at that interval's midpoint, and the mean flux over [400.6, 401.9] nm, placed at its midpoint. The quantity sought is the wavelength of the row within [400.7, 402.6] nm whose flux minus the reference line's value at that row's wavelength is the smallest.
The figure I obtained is 402.501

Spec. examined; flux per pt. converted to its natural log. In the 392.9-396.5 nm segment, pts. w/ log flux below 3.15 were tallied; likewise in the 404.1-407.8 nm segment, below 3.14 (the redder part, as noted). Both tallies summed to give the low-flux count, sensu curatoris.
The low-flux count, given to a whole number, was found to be 22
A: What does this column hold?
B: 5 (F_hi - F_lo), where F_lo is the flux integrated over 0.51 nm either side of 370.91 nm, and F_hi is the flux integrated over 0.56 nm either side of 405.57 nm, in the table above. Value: 61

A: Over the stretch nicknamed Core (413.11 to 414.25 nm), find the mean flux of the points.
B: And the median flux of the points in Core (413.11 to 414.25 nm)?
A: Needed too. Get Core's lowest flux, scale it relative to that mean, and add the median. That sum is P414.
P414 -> 25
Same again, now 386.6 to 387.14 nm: 12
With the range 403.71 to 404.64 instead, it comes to 25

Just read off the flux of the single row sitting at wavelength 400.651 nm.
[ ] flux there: 25.54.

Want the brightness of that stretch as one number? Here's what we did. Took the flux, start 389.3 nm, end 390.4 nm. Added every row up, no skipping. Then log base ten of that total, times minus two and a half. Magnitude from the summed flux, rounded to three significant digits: -4.95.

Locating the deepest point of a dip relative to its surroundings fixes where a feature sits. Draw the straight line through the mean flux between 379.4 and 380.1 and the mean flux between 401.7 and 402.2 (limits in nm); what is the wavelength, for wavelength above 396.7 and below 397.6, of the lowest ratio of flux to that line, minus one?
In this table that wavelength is 396.795 nm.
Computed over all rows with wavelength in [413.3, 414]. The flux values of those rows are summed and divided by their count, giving 24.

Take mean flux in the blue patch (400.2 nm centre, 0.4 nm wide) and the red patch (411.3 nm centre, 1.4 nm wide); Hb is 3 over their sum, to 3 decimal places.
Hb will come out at 0.062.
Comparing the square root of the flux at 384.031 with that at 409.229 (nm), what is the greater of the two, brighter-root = 5.1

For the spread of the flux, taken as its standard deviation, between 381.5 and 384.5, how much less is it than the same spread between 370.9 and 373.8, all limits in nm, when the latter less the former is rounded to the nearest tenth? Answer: 0.6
